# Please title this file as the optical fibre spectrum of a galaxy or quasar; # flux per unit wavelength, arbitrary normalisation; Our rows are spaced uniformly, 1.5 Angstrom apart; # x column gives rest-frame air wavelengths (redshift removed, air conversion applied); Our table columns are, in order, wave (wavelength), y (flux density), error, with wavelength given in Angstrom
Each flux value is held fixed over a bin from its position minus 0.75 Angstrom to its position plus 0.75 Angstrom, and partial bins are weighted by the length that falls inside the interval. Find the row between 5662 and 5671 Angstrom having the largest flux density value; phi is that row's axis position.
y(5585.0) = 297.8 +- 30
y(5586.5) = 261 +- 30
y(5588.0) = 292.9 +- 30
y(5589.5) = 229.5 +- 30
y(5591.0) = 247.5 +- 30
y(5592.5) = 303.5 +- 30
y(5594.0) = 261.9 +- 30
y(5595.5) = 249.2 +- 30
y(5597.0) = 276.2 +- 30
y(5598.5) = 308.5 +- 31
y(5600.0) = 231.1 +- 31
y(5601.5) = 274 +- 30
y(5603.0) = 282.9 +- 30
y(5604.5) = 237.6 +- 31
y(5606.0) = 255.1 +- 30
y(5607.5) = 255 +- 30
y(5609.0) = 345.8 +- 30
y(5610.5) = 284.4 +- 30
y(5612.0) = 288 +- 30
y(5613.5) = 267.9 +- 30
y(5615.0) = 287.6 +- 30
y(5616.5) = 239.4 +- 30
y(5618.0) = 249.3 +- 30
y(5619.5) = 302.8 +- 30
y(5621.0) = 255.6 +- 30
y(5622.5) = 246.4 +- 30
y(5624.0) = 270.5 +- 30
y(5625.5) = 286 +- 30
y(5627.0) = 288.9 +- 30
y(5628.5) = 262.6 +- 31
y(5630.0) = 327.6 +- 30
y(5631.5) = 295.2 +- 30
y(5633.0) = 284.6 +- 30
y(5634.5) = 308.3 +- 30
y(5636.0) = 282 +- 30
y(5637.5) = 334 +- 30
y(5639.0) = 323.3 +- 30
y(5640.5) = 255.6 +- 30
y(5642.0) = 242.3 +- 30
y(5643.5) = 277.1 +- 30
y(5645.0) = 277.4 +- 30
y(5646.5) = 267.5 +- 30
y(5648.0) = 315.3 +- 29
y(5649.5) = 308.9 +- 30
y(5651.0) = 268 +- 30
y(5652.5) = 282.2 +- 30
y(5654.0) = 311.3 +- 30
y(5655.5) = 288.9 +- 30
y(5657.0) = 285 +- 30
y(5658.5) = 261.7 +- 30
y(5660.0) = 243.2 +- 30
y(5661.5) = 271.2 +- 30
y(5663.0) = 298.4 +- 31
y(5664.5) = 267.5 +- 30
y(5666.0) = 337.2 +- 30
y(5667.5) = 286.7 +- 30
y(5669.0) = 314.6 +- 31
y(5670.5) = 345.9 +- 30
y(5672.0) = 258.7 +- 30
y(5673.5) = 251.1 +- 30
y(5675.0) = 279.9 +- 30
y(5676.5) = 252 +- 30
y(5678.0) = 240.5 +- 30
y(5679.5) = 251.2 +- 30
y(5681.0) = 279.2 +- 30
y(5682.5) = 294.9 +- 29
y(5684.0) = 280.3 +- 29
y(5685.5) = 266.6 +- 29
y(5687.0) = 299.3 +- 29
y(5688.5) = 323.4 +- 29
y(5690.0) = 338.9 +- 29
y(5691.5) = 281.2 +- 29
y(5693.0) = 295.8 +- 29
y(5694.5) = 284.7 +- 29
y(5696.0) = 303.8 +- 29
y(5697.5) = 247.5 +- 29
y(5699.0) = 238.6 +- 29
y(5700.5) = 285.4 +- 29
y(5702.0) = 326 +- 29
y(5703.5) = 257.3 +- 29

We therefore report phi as 5670.5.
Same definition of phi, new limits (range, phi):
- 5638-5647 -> 5639.0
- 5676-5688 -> 5687.0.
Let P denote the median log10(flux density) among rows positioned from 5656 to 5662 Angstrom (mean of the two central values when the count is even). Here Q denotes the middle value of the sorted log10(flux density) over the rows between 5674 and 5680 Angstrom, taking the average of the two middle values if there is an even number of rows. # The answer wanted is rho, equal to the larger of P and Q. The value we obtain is 2.43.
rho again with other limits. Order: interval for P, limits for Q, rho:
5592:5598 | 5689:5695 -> 2.46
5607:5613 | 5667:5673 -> 2.48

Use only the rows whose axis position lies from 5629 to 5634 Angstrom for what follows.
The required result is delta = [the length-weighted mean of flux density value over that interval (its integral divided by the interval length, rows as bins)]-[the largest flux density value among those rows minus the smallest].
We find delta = 258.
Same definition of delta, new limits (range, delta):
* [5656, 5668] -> 187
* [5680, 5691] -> 224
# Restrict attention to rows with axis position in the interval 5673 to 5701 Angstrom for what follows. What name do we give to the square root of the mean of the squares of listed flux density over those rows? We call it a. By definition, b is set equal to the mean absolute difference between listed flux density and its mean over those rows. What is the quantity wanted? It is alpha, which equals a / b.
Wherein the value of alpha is 13.1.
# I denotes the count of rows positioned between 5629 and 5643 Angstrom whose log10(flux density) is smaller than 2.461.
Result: 4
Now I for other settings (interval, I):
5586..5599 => 6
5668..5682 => 7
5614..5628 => 8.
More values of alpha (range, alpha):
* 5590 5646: 12.4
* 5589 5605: 11.6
